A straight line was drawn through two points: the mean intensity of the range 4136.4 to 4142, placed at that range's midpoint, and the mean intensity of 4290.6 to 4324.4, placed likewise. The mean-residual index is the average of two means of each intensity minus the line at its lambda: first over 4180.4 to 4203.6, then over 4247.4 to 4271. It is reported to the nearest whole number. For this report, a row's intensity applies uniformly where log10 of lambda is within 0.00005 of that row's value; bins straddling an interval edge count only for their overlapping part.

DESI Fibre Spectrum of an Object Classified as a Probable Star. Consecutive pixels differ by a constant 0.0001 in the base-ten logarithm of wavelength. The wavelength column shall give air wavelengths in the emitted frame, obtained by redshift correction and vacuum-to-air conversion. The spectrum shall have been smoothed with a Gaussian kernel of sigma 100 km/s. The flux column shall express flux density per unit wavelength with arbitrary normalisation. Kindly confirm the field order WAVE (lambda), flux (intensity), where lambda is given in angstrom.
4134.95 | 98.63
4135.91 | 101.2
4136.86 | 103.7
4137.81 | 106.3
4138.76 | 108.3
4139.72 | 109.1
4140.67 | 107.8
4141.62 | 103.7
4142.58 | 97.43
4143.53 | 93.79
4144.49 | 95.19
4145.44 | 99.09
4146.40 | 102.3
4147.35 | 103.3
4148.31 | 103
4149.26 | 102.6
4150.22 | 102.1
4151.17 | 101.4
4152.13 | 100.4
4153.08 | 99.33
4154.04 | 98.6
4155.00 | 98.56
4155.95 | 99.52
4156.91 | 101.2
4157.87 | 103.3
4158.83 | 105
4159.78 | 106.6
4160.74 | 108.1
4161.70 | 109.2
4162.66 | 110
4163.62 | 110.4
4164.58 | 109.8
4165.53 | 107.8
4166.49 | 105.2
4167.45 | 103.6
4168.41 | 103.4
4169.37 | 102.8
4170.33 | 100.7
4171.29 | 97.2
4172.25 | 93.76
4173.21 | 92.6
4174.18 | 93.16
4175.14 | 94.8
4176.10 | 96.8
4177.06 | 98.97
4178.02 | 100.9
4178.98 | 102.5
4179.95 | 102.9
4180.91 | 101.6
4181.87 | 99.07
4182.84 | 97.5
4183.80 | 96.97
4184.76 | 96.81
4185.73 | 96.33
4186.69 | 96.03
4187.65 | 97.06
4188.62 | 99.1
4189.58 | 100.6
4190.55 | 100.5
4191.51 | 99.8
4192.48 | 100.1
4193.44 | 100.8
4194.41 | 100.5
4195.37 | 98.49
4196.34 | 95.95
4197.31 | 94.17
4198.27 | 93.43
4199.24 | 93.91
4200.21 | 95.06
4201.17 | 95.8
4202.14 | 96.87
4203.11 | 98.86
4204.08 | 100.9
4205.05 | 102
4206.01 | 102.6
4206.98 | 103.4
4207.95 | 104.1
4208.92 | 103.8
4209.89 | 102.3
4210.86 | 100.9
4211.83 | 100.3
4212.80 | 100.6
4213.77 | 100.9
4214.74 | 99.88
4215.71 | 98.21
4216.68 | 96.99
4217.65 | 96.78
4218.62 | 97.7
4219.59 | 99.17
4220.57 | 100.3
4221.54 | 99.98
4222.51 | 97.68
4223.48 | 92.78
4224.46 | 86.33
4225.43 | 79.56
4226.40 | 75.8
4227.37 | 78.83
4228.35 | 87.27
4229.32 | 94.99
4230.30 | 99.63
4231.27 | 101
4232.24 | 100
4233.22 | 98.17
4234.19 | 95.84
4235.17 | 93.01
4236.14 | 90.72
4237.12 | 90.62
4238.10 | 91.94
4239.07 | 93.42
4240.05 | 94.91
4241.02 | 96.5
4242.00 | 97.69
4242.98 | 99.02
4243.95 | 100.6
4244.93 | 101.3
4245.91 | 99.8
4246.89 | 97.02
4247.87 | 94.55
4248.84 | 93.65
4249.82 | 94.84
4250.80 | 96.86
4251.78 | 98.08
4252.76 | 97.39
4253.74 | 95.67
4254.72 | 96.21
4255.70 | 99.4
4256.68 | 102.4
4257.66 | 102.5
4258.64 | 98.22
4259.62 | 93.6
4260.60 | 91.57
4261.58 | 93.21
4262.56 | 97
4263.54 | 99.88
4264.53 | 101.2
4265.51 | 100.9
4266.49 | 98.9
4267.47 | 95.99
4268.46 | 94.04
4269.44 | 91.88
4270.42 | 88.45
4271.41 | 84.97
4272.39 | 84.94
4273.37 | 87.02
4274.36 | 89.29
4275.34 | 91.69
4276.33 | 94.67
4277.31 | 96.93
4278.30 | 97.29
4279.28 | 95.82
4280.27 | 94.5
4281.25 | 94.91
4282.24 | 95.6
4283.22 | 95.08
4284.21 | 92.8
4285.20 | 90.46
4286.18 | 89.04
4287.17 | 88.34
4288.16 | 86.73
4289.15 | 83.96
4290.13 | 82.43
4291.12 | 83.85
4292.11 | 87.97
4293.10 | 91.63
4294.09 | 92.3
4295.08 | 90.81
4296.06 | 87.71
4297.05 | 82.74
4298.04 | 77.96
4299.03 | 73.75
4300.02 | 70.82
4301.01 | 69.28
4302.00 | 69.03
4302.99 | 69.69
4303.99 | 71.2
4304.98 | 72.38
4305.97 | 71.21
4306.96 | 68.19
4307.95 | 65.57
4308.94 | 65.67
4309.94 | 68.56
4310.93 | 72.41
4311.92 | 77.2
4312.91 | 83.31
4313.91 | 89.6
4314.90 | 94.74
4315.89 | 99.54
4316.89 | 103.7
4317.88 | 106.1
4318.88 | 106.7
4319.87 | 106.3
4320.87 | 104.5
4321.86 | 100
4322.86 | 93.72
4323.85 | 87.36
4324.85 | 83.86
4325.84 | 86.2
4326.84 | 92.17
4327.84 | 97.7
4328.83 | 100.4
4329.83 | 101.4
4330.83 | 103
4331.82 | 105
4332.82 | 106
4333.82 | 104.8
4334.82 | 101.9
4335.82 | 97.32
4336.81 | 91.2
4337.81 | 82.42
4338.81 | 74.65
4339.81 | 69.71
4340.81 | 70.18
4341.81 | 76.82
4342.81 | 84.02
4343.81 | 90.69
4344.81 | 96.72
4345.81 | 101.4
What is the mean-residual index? 2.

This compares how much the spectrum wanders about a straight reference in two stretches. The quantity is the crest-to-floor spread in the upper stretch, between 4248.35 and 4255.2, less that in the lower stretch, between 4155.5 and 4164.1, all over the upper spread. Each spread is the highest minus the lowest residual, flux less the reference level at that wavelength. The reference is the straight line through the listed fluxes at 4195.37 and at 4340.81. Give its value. -1.5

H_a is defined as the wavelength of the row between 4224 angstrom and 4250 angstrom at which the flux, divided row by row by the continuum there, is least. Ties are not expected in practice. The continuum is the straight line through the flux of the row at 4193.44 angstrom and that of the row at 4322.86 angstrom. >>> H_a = 4226.40 angstrom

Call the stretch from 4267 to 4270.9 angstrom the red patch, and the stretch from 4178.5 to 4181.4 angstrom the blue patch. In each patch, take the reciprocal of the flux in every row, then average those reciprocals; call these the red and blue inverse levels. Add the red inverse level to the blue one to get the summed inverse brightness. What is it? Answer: 0.0206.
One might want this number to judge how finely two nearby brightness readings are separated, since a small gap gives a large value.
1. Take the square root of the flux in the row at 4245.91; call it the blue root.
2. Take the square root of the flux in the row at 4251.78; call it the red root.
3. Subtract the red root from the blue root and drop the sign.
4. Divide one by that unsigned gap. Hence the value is 12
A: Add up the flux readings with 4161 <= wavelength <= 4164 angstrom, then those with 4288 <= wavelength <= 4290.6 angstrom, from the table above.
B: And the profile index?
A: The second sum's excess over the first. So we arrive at -76.5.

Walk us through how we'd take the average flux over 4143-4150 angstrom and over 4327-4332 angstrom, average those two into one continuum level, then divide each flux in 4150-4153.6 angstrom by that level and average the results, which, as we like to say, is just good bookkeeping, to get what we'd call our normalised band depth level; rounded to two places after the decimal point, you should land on 1.00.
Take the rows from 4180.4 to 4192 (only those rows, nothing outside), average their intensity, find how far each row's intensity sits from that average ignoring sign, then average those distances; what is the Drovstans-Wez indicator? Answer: 1.7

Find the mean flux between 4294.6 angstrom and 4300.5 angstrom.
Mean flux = 81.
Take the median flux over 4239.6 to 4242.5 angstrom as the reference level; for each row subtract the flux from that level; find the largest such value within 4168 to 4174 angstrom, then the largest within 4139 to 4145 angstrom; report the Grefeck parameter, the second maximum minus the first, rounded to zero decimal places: -1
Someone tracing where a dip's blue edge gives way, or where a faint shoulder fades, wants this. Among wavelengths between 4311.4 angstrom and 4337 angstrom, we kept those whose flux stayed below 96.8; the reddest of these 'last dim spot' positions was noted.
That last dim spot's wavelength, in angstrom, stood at 4336.81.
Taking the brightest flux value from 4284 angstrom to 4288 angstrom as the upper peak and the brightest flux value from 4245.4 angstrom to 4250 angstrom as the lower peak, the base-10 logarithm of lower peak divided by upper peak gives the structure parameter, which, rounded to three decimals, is 0.032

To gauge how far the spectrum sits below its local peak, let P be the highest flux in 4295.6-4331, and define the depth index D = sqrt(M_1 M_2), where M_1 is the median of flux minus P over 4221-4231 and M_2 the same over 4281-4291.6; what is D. 17.2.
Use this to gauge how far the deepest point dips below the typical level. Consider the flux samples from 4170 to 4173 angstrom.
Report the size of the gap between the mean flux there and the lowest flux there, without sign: 3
